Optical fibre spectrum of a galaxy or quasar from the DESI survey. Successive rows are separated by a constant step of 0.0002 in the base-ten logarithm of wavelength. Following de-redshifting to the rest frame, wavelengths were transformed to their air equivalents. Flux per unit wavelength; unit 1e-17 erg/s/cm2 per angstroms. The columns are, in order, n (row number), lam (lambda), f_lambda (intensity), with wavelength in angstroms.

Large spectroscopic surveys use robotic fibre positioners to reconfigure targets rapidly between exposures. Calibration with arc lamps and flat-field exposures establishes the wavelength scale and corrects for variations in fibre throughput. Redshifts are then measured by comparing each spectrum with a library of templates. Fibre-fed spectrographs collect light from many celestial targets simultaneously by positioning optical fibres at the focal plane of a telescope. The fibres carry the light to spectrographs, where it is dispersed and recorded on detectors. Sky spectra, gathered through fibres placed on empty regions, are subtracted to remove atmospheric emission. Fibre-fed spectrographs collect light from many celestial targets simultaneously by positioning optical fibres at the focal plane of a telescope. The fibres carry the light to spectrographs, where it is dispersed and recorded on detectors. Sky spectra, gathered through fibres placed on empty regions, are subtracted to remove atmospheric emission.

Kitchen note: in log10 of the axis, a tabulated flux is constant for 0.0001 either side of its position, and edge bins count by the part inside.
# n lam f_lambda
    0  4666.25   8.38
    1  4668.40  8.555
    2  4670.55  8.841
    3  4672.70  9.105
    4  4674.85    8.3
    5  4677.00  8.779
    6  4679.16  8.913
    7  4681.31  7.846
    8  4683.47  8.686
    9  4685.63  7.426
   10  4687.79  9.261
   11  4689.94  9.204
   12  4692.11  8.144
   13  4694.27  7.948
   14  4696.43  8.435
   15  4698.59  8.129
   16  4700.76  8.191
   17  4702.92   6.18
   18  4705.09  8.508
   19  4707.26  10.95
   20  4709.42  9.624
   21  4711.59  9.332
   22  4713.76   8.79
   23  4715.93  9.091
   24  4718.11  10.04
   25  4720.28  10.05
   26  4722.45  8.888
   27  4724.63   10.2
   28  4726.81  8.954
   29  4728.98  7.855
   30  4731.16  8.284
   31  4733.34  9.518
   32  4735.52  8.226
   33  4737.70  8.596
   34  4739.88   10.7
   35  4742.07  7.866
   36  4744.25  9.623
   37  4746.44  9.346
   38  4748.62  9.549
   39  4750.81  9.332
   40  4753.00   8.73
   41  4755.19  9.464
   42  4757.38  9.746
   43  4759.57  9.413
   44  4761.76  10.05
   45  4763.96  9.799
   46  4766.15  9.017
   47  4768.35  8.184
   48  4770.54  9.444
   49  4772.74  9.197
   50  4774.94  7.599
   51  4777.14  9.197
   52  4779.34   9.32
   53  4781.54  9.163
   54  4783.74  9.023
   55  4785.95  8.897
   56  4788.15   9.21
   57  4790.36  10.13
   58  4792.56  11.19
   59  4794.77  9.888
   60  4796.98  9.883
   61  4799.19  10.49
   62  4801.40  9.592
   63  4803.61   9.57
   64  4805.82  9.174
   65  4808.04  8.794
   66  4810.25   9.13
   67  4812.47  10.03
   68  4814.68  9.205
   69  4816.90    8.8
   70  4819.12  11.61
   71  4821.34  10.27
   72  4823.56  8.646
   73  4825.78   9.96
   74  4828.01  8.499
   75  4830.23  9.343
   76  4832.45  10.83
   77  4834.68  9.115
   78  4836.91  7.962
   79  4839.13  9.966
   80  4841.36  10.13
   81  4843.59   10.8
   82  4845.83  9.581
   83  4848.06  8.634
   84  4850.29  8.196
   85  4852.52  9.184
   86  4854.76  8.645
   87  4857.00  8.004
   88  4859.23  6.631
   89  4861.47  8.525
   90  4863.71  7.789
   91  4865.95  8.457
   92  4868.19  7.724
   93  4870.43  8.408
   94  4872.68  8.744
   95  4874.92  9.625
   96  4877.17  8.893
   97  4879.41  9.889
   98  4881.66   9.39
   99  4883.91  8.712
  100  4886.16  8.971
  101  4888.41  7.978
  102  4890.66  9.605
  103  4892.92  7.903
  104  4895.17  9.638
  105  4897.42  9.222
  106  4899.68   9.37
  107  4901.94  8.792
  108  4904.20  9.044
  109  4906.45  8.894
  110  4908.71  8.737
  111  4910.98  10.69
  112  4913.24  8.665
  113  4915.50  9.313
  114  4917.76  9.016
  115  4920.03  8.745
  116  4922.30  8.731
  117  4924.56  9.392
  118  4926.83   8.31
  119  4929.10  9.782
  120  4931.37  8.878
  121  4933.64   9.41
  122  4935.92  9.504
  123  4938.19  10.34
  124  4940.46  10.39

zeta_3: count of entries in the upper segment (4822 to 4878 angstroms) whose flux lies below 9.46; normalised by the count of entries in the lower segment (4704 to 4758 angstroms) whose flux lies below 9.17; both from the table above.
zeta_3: 1.6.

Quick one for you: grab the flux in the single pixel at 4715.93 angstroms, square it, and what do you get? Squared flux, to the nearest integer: 83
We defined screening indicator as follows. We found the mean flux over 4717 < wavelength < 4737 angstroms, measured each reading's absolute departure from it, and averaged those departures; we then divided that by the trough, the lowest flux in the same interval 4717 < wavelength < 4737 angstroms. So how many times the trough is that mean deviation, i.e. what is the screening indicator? 0.095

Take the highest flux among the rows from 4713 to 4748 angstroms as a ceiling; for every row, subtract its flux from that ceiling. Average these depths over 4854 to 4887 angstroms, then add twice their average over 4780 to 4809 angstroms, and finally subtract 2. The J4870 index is 2.31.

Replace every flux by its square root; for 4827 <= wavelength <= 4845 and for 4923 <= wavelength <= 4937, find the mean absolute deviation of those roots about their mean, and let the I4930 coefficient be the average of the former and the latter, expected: 0.103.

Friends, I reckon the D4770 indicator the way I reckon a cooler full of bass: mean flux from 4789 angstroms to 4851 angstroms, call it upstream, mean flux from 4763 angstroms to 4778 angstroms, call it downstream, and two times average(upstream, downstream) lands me 18.5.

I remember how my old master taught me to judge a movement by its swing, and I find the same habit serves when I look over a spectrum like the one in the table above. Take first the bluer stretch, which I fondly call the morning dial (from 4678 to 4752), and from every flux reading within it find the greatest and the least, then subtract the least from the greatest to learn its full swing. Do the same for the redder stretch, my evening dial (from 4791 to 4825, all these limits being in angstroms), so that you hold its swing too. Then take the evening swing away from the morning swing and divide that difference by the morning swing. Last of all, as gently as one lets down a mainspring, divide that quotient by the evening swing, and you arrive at 0.13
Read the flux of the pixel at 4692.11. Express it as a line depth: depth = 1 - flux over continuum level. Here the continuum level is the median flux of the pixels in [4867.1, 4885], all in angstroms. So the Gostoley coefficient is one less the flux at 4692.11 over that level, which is 0.08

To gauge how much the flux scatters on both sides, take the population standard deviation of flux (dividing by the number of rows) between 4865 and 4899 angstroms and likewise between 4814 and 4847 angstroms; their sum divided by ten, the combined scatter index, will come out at 0.162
